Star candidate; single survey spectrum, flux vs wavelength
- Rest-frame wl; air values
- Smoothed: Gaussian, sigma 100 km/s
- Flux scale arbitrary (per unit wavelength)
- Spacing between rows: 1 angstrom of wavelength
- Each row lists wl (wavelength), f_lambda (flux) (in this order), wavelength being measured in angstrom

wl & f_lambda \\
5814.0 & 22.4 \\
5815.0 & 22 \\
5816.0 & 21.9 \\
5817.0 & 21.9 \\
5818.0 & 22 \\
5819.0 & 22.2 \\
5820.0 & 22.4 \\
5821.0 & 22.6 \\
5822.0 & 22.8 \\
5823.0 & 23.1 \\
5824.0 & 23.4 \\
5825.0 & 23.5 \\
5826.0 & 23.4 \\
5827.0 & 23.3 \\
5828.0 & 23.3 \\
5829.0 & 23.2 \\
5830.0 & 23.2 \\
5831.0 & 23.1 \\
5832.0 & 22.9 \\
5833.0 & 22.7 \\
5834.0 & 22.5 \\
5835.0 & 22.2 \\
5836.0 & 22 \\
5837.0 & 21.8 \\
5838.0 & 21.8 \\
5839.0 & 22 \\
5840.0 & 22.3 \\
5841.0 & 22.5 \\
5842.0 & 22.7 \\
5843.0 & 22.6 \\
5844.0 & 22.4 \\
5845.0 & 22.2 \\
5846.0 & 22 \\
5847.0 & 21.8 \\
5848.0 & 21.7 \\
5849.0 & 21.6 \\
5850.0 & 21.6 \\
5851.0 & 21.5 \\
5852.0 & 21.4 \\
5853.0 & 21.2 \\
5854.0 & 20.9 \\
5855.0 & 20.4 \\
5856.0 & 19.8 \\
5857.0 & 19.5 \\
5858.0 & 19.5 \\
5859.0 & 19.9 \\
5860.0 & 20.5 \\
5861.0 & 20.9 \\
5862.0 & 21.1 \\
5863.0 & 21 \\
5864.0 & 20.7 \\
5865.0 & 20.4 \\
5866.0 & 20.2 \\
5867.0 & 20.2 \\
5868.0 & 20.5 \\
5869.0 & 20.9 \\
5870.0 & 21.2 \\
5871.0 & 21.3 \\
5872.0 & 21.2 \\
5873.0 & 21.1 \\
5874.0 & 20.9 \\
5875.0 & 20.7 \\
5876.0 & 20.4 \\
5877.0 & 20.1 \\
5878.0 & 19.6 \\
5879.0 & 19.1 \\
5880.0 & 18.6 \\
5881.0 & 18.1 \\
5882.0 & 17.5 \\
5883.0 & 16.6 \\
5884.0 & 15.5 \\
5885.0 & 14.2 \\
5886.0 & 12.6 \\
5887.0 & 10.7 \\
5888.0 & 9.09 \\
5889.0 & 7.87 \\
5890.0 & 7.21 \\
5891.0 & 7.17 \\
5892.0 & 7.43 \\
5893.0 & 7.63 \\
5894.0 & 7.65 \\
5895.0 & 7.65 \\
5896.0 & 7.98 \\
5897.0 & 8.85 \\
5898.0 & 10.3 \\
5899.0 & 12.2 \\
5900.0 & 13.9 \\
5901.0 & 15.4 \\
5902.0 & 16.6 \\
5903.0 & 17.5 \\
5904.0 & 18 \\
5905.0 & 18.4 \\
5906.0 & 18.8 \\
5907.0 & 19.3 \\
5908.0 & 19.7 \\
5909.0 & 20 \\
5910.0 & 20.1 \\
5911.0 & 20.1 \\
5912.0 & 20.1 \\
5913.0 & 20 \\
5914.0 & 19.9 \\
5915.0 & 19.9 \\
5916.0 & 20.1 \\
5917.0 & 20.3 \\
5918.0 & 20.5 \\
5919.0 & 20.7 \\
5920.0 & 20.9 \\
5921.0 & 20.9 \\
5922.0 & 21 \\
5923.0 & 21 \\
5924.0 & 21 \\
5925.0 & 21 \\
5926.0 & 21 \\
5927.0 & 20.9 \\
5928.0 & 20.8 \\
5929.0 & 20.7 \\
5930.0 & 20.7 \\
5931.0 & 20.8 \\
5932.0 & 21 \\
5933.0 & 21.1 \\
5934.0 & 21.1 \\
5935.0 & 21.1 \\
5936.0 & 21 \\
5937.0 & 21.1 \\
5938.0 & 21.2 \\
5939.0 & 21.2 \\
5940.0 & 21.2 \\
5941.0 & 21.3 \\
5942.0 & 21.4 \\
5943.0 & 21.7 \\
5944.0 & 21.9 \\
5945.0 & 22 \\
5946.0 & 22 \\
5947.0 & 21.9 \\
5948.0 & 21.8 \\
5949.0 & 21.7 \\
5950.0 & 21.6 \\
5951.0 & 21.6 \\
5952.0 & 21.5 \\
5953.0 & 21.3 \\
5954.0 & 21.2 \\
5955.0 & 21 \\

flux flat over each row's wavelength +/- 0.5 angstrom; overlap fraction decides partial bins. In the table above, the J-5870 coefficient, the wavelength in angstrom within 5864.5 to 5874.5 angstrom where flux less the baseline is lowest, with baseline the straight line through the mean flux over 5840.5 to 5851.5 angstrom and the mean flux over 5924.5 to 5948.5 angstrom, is 5866.0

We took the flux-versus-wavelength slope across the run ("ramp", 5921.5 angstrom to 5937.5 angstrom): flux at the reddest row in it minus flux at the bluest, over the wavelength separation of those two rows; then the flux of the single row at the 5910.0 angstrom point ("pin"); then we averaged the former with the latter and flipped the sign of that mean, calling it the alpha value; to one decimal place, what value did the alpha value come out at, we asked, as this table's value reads -10.1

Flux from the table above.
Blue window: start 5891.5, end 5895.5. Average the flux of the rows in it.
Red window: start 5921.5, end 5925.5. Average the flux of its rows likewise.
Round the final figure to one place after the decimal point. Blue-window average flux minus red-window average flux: -13.4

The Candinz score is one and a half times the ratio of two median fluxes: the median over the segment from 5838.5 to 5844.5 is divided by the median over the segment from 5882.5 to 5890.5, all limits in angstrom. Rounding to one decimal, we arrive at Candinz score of 2.9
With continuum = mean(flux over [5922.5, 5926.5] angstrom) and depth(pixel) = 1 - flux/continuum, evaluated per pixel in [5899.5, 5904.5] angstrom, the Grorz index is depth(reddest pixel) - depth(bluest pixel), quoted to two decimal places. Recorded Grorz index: -0.20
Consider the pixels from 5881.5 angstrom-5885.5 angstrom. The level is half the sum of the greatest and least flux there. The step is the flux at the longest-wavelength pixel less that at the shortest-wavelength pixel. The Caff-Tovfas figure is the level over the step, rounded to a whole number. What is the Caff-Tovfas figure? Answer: -5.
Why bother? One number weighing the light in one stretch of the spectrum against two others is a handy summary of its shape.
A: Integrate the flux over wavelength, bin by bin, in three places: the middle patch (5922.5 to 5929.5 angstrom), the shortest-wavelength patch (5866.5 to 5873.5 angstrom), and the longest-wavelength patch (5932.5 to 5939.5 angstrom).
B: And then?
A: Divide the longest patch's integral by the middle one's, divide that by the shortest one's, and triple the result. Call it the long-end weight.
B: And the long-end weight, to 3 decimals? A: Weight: 0.021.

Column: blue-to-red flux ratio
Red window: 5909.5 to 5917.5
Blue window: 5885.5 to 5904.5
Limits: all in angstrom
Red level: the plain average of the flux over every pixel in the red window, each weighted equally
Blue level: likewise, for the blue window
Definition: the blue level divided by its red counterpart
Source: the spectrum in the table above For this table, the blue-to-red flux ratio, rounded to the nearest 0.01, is 0.54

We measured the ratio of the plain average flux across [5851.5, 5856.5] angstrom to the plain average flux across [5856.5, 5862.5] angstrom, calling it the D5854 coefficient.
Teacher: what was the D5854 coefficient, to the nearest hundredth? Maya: 1.03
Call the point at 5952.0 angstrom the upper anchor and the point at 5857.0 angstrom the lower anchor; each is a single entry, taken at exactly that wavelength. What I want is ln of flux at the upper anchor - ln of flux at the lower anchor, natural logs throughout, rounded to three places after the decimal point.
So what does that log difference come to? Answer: 0.098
